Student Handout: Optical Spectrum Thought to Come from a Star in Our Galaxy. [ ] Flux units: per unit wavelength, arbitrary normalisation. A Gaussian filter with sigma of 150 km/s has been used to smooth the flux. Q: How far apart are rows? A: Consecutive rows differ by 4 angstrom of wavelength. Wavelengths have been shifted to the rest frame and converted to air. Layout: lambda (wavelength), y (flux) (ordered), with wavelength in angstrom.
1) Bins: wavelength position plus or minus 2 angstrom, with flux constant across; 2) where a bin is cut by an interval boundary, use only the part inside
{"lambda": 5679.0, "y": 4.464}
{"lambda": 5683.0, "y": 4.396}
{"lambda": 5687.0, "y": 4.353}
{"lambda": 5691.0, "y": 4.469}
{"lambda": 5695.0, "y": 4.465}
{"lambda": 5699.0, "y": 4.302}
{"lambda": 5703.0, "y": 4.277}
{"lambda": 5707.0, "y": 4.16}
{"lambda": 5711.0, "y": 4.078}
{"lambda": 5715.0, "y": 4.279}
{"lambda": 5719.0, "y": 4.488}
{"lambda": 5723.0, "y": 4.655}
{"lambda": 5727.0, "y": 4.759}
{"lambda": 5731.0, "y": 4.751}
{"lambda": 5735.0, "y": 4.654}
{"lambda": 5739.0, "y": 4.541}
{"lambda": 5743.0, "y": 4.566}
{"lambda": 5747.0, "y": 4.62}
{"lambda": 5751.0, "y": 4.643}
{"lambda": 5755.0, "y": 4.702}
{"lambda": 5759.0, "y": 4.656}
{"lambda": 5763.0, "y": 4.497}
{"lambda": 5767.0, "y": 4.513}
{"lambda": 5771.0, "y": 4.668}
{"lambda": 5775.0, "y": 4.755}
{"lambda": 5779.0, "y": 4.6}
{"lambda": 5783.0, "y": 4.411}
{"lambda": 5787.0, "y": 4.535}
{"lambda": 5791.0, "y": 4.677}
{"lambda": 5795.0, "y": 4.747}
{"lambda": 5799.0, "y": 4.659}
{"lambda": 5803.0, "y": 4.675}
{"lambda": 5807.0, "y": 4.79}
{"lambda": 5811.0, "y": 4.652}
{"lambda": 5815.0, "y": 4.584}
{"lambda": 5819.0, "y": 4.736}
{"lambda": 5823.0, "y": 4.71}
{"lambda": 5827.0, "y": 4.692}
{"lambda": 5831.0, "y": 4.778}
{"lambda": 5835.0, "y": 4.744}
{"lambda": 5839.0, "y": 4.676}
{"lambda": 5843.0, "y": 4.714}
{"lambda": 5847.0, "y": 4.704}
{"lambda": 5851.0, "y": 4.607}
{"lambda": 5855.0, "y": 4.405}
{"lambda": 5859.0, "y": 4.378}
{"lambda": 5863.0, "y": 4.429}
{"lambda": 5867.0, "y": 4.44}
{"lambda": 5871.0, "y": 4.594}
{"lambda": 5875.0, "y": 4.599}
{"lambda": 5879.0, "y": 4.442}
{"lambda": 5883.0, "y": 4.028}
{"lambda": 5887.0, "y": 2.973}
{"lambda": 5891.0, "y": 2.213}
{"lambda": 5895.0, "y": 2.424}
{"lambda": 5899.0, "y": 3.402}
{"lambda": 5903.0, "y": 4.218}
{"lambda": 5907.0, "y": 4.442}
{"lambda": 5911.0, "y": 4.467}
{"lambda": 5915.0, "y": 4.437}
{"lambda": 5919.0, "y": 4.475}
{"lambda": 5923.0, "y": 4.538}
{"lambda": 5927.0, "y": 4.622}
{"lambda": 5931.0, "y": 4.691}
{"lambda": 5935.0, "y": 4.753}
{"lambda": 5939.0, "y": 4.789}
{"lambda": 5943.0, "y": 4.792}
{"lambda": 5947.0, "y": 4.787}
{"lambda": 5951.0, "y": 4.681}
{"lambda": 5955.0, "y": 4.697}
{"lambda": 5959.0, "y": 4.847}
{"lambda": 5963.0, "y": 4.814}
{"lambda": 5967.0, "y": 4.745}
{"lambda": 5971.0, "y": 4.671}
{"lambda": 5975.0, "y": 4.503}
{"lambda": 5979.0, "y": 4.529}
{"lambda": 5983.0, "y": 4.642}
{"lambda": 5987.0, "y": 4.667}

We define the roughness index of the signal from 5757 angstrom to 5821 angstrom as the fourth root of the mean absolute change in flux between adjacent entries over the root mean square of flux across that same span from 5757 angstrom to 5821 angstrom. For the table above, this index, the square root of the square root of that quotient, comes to 0.39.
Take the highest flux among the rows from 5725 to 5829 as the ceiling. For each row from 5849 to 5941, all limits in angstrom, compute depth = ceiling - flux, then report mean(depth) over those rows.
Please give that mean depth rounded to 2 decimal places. 0.60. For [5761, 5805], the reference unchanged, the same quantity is 0.18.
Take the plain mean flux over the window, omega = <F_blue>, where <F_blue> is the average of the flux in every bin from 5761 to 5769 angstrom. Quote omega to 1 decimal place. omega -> 4.5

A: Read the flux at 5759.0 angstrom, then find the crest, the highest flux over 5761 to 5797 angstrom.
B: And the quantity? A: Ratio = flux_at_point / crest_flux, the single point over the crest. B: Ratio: 0.98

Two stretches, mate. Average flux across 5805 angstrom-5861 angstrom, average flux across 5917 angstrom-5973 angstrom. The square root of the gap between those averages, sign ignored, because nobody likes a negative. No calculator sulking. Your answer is 0.23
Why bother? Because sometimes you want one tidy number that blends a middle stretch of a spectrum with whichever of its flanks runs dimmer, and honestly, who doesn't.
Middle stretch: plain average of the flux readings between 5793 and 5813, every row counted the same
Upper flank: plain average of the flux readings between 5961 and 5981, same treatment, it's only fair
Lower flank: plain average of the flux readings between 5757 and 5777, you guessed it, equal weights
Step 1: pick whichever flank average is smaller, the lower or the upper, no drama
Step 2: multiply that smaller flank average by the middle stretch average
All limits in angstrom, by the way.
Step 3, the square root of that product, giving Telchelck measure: 4.66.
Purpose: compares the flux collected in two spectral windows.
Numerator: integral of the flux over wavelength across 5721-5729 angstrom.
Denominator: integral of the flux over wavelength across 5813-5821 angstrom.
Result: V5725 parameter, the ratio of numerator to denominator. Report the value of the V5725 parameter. 1.01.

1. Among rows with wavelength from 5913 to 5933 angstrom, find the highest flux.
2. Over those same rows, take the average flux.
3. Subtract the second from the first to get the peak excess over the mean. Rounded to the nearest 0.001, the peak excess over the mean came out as 0.138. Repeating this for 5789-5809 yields 0.080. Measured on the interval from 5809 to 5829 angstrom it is 0.061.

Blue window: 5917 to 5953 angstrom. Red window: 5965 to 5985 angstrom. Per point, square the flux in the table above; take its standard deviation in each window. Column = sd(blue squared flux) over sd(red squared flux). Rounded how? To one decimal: 1.2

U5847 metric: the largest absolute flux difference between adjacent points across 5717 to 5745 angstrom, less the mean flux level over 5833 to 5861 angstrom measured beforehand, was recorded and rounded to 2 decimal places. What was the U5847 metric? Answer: -4.44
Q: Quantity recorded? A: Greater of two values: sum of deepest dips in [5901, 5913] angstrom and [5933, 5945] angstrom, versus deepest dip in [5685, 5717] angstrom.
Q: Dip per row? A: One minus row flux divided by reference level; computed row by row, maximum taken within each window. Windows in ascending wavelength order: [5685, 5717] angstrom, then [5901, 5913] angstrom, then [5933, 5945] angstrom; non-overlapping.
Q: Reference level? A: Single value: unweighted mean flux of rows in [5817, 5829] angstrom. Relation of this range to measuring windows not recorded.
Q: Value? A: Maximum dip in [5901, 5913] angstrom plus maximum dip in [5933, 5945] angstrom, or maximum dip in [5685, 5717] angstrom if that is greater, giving 0.135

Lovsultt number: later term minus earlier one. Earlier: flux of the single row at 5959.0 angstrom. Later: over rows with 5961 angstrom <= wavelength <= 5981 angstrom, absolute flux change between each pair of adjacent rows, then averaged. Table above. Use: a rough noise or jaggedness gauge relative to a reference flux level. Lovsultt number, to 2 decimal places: -4.76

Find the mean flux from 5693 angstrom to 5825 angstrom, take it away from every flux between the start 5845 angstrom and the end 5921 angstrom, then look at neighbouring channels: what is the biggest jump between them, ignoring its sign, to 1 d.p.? 1.1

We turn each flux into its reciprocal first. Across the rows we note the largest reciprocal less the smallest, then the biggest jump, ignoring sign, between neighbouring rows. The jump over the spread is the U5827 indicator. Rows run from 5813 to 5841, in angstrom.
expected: 0.79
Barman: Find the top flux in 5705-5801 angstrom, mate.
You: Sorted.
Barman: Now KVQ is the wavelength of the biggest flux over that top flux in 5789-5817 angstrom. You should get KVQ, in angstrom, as 5807.0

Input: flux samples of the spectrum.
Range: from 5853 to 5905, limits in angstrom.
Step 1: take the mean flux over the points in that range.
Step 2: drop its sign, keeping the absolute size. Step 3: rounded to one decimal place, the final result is 3.9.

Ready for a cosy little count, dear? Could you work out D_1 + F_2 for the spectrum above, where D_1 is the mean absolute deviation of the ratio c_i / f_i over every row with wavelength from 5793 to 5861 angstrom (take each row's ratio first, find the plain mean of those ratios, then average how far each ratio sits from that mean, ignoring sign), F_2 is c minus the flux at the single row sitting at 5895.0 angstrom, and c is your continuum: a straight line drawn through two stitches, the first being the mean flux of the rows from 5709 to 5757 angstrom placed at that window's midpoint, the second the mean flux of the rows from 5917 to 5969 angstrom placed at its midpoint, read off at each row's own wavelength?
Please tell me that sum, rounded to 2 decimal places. 2.27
